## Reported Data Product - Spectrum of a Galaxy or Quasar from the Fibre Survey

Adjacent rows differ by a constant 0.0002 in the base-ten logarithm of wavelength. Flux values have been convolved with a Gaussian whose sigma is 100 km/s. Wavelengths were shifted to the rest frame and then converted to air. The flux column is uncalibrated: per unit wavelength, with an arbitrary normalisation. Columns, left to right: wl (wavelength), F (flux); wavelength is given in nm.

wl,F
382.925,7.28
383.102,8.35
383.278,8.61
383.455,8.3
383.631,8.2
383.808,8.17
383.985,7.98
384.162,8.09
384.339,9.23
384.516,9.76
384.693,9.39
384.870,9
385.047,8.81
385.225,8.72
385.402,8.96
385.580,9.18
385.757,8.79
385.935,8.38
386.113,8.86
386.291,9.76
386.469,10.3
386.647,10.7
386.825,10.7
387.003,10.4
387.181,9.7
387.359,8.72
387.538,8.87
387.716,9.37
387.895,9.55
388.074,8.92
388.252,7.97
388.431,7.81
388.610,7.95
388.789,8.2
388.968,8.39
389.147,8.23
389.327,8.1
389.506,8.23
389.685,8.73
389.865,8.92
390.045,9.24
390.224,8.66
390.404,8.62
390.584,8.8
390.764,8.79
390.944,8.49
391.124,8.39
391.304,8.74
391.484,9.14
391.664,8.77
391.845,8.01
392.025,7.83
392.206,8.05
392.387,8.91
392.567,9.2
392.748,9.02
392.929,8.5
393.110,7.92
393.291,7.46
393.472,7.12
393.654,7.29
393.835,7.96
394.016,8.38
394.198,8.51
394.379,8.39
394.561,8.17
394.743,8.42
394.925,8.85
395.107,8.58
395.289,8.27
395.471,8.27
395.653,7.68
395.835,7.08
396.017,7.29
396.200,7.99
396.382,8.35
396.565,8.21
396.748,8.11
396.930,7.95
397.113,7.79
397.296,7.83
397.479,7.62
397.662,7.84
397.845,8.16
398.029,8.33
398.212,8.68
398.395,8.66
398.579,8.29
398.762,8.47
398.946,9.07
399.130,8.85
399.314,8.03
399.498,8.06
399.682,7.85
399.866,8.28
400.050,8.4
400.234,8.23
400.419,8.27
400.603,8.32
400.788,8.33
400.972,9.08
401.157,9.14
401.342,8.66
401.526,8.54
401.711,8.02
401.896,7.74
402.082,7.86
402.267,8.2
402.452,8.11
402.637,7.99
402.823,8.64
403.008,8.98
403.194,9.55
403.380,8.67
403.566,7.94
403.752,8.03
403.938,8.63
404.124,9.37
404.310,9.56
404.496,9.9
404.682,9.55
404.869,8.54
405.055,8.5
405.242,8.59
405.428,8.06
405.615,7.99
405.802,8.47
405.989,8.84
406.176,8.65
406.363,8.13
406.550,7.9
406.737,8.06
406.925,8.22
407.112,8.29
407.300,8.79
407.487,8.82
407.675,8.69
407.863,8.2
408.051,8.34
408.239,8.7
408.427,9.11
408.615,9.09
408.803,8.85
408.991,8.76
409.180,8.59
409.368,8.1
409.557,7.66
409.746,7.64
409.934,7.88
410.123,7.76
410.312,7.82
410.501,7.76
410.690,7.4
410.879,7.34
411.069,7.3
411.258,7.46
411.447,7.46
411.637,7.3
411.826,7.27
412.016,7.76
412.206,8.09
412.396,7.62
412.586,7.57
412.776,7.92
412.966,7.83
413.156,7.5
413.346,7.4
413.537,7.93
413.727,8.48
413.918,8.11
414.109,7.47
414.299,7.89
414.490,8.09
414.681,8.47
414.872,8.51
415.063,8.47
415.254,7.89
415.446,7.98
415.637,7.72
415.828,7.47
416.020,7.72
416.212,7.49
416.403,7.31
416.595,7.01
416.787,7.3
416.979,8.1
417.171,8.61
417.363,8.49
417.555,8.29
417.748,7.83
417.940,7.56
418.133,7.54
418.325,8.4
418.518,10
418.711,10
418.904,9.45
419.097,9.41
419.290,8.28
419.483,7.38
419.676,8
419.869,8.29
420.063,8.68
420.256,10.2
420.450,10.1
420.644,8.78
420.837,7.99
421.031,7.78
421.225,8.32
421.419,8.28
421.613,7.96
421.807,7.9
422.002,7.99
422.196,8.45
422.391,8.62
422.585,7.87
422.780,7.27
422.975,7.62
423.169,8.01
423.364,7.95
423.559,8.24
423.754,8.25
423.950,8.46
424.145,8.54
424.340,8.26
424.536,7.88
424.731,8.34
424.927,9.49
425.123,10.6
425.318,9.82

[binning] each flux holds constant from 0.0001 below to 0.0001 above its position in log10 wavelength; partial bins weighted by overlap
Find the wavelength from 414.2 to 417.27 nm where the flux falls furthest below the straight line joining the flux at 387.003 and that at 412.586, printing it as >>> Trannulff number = 416.595 nm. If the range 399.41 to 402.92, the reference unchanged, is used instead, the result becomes 399.682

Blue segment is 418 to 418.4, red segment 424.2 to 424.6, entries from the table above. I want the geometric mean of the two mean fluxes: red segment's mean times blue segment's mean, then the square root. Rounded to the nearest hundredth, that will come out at 8.02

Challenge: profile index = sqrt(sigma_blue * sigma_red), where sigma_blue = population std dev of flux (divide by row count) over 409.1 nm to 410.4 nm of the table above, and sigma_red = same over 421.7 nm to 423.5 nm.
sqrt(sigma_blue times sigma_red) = 0.34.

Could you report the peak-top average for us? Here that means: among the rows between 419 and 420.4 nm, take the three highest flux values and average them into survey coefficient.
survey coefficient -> 9.43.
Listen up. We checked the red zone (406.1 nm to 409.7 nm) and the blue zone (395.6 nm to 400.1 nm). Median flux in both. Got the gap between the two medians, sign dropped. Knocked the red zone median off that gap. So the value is -8.11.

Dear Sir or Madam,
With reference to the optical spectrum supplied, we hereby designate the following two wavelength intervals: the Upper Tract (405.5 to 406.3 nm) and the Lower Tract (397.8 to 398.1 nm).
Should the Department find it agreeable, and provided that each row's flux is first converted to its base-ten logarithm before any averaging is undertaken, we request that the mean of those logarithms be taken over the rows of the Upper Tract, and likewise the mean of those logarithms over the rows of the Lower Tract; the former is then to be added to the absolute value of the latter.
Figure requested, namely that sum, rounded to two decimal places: 1.84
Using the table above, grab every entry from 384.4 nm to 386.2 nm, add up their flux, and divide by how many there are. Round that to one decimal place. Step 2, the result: 9.0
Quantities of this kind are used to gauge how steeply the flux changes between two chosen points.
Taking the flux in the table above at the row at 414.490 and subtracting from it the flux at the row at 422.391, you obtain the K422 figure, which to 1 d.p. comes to -0.5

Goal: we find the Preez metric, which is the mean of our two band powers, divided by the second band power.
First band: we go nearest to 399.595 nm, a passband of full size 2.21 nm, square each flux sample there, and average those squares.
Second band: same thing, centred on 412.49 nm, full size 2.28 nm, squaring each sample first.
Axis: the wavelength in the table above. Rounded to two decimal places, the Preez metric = 1.10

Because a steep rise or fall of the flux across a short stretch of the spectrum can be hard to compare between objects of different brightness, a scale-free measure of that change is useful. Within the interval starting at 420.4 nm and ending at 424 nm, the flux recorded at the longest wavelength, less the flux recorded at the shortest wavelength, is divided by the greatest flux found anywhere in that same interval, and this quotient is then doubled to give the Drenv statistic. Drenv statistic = -0.32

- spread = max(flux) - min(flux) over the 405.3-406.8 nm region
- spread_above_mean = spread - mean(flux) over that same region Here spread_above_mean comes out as -7.3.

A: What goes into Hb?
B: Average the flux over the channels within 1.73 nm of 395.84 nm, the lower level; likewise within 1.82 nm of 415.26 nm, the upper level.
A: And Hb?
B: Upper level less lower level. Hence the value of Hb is -0.21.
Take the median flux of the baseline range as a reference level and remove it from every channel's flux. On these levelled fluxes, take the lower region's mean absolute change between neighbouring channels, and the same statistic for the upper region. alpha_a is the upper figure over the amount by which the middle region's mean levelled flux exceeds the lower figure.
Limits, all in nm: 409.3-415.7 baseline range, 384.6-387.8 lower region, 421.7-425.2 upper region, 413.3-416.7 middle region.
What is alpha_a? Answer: -1.3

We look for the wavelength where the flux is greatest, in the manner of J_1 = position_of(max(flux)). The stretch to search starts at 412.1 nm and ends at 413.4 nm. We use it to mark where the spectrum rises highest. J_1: 412.206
